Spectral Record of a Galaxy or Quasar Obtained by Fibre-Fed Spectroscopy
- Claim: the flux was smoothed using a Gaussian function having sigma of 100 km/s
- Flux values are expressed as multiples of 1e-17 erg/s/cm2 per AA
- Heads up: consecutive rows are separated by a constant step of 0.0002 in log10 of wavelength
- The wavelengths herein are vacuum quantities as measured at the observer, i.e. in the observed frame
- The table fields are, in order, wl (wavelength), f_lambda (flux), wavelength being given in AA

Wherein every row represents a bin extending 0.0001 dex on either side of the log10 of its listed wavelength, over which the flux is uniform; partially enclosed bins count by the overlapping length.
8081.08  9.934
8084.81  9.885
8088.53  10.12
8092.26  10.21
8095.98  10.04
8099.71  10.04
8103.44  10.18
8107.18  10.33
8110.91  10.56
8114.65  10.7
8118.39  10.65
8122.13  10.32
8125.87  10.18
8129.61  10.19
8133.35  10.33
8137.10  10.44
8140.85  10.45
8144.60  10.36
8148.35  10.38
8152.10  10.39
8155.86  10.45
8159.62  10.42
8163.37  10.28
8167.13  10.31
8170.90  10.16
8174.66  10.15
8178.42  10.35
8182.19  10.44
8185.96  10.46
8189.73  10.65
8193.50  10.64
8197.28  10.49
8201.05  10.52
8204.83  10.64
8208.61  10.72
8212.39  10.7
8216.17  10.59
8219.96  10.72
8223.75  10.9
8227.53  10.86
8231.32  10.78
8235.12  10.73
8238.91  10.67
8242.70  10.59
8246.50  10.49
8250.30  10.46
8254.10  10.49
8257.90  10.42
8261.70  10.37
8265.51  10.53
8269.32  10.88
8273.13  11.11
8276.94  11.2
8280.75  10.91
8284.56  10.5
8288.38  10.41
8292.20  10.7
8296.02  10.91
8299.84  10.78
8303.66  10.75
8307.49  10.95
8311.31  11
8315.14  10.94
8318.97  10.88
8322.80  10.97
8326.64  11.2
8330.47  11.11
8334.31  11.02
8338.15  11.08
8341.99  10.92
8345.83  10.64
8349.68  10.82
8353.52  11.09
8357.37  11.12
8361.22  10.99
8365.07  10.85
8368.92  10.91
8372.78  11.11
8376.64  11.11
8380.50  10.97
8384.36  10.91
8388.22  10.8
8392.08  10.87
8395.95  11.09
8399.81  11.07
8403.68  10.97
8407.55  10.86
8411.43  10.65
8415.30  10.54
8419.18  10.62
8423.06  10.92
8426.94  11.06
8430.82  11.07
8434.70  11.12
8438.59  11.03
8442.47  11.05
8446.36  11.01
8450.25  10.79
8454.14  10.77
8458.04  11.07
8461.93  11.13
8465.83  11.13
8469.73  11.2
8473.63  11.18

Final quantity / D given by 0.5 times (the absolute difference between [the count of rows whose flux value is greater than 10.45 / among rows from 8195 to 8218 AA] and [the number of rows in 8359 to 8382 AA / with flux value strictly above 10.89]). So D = 0.5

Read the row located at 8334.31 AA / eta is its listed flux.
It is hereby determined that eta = 11.02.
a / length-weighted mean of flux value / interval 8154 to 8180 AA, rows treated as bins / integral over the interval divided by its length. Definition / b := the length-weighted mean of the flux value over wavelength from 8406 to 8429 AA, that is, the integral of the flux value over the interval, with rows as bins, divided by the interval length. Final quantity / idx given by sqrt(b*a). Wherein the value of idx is 10.5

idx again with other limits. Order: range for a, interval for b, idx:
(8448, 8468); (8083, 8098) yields 10.5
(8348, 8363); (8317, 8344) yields 11.0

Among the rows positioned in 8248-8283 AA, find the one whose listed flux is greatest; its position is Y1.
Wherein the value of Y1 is 8276.94 AA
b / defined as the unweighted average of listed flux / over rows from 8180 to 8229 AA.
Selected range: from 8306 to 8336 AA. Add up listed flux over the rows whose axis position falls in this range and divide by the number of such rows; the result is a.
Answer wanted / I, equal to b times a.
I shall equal 117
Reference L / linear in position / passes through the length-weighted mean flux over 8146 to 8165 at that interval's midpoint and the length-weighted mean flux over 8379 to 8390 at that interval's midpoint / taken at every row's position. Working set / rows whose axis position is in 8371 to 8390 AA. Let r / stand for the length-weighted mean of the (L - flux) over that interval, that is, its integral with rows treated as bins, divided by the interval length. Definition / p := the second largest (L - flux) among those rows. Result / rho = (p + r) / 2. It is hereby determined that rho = -0.06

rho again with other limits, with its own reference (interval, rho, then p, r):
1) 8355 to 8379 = -0.11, -0.05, -0.16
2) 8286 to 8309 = -0.03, -0.01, -0.04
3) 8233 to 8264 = 0.13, 0.19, 0.06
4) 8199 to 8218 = -0.10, -0.07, -0.13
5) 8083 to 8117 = 0.13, 0.22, 0.03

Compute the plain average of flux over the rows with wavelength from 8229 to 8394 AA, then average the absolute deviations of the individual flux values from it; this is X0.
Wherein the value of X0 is 0.19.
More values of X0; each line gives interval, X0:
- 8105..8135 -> 0.17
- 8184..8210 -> 0.08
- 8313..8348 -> 0.11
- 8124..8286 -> 0.19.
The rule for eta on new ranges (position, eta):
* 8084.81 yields 9.885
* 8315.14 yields 10.94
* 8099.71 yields 10.04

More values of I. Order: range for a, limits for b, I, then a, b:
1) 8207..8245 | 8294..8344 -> 118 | 10.73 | 11.0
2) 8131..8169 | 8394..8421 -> 112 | 10.38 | 10.8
